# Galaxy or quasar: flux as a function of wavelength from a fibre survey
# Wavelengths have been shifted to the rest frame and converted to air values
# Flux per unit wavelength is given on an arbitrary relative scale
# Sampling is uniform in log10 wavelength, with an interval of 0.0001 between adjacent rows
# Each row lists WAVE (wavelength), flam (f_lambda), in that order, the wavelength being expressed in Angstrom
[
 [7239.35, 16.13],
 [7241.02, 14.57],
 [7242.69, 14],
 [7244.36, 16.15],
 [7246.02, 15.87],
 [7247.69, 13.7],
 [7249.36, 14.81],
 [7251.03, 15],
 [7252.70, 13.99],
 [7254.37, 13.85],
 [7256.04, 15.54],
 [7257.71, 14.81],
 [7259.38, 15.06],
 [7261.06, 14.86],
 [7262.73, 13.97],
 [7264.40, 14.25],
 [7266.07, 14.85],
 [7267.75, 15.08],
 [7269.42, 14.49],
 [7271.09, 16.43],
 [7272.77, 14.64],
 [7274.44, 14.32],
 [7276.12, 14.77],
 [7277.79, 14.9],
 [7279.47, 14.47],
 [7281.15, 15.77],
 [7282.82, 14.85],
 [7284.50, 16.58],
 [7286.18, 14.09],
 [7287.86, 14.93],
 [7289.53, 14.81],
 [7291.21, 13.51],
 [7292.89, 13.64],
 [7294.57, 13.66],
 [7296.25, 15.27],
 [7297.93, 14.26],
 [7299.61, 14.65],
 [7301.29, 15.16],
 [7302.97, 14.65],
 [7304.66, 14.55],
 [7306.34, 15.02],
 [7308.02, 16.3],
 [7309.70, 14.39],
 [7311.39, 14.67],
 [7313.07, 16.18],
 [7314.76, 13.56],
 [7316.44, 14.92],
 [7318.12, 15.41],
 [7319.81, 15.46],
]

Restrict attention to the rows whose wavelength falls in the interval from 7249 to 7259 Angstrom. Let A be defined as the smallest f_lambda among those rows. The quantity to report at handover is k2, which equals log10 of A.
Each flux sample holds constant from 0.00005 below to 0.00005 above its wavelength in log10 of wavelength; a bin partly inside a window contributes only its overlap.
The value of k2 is 1.141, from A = 13.85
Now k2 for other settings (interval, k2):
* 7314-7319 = 1.132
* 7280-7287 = 1.149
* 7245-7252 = 1.137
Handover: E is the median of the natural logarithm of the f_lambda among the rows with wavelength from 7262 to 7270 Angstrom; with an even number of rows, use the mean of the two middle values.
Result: 2.67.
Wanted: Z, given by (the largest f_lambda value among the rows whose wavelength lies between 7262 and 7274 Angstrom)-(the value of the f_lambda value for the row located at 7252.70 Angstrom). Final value 2.4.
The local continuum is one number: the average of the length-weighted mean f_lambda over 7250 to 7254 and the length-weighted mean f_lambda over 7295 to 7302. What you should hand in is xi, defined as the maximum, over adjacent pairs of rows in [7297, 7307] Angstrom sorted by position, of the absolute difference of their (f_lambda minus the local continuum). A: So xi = 0.5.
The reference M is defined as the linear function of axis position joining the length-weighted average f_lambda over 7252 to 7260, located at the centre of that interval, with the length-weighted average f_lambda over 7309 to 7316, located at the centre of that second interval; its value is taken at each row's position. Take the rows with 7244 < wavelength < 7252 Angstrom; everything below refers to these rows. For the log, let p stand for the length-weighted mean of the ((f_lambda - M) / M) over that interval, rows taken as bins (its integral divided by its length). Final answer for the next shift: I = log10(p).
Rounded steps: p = 0.026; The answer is -1.59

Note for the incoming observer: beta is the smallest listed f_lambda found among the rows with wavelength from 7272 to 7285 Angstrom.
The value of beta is 14.32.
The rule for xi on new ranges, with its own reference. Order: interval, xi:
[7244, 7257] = 2.2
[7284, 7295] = 2.5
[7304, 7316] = 2.6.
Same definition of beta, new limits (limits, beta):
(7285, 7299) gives 13.51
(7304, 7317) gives 13.56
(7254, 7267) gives 13.85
